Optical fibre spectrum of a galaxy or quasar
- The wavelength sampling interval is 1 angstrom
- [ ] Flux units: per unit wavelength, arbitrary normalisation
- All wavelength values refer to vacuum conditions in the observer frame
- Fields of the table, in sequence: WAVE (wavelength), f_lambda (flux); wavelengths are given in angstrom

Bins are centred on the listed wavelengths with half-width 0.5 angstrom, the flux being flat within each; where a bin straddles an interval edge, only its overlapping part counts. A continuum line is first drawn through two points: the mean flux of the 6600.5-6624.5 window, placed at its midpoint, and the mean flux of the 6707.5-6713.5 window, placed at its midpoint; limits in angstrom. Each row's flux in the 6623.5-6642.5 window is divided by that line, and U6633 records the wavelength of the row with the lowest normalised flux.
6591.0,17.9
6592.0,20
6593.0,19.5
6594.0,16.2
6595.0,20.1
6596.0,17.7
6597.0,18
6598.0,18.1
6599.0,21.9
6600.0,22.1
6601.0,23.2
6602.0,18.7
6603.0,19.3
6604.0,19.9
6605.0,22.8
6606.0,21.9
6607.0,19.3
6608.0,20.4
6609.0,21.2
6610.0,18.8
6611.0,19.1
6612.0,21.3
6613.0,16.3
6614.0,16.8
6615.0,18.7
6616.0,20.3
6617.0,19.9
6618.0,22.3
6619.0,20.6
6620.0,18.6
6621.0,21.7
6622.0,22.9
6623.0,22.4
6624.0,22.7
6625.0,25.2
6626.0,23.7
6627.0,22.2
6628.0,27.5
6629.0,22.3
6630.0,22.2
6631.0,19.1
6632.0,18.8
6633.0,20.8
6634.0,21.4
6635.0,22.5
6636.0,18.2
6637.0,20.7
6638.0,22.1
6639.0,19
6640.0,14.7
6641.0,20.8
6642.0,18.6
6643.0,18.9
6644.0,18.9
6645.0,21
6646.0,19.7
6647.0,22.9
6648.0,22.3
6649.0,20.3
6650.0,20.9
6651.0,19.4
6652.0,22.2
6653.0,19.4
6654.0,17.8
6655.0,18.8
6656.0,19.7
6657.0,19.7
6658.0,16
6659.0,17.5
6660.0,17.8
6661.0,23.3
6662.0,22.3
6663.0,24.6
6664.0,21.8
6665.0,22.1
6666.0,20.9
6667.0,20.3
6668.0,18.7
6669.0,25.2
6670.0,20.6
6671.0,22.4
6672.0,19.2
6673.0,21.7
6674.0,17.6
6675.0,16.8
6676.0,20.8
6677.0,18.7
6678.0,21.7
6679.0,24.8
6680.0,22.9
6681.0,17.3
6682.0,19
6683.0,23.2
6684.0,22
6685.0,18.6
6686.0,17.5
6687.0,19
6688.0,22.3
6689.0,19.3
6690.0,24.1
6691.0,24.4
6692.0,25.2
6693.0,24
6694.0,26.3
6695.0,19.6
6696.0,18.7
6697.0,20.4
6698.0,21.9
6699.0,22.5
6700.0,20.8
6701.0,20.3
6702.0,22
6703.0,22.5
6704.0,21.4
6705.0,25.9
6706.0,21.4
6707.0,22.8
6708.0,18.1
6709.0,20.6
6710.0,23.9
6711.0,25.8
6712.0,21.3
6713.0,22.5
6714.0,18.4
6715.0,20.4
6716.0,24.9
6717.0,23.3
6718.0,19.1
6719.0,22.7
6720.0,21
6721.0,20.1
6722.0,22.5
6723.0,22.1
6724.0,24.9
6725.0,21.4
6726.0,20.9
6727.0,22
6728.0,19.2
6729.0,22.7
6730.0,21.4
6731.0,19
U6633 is 6640.0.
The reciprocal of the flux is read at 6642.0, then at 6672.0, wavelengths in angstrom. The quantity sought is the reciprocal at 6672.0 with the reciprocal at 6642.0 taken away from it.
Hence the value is -0.0017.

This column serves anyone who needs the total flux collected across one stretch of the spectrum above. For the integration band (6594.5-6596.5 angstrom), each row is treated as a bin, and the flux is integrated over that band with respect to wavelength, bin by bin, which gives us 38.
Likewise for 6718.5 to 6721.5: 64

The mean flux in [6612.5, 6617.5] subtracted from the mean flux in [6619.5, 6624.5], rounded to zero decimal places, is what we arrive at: 3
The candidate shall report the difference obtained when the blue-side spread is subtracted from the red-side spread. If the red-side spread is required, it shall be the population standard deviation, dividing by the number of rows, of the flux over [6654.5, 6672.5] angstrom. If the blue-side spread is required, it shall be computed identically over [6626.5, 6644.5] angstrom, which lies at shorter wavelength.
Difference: -0.2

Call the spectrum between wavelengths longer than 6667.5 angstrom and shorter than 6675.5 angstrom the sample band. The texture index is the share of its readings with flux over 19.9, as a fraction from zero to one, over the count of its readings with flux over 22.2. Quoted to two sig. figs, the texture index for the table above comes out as 0.25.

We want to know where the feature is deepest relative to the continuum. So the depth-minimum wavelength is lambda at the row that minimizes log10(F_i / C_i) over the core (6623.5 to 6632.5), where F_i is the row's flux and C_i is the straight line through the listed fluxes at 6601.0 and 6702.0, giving 6632.0 angstrom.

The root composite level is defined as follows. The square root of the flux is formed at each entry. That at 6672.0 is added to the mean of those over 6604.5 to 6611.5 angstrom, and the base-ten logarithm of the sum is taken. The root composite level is 0.950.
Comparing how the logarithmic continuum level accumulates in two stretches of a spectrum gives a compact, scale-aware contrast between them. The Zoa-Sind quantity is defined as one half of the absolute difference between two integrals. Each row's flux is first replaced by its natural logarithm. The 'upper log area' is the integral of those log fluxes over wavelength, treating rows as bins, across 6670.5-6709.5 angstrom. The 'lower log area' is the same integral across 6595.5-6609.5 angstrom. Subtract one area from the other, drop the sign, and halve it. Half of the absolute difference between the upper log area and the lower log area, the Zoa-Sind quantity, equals 38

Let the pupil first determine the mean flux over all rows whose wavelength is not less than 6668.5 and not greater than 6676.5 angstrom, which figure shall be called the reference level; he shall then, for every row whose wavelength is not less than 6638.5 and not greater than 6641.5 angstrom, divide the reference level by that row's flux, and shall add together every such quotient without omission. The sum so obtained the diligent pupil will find 3.5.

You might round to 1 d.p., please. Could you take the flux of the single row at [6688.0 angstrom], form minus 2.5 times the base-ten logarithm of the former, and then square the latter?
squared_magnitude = 11.4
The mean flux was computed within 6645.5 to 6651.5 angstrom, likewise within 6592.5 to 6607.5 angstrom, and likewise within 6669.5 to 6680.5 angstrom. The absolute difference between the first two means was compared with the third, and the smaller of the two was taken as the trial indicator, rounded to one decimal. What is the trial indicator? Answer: 1.0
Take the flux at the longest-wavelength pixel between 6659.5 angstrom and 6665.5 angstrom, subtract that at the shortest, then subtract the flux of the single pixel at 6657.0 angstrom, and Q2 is -15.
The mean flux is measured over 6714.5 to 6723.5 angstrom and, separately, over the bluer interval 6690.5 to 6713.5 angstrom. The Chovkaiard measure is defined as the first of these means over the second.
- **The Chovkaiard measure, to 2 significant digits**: 0.98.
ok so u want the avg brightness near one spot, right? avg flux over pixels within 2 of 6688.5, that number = 21.2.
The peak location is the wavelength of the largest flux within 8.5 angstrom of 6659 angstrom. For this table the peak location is 6663.0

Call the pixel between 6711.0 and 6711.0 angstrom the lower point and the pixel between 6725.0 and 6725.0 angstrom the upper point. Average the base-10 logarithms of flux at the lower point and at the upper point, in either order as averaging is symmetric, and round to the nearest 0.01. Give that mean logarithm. 1.37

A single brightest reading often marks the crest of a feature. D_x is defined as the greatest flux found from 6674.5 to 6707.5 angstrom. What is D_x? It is 26.3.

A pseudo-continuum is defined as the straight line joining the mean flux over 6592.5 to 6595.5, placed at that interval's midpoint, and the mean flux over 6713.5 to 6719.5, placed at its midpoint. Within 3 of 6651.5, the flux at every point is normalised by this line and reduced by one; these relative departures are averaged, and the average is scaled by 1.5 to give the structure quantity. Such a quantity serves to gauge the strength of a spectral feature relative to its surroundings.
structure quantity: 0.00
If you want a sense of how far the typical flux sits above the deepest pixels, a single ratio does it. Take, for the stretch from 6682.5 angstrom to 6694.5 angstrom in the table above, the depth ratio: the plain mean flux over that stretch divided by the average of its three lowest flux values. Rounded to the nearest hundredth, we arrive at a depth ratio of 1.21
